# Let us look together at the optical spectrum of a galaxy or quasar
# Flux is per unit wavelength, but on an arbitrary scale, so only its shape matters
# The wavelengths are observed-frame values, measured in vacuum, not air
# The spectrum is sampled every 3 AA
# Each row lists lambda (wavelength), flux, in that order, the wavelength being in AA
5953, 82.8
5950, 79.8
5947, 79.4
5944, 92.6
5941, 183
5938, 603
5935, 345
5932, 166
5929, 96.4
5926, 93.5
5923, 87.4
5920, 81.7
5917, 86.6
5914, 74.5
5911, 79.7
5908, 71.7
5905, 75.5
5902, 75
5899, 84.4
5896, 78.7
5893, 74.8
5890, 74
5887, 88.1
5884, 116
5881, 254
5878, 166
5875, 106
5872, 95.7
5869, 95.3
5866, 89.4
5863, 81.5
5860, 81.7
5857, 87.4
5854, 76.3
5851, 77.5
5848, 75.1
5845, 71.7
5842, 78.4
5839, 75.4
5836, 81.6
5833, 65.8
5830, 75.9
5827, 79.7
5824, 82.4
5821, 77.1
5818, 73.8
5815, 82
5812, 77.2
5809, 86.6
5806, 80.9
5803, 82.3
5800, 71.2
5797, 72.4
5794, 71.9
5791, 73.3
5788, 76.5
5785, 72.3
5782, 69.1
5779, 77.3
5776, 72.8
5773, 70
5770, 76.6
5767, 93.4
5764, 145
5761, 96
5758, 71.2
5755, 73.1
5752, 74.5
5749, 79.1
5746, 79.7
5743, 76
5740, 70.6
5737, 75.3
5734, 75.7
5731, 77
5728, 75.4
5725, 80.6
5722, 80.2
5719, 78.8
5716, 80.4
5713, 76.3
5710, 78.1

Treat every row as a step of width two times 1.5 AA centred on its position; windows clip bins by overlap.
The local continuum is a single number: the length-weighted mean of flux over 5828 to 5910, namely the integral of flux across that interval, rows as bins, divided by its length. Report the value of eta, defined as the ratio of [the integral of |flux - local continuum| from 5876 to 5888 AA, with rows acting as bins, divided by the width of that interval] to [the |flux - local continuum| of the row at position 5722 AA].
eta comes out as 5.9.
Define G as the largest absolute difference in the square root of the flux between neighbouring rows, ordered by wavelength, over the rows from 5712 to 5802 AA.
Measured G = 2.4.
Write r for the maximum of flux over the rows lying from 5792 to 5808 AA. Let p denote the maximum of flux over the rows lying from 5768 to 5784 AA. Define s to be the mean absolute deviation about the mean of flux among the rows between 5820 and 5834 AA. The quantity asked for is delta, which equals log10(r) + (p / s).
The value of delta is 20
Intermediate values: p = 77.3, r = 82.3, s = 4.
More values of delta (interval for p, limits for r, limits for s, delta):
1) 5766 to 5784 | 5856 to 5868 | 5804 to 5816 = 38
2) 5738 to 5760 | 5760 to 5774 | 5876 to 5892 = 4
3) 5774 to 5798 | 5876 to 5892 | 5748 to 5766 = 6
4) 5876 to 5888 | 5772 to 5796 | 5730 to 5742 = 127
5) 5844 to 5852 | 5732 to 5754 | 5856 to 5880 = 6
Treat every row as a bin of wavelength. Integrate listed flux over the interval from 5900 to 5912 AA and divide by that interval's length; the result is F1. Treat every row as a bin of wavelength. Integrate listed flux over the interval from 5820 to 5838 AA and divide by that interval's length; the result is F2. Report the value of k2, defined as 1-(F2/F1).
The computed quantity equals -0.02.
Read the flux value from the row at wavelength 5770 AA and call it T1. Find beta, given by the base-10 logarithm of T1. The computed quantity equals 1.88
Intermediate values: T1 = 76.6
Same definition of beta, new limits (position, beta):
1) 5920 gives 1.91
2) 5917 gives 1.94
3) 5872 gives 1.98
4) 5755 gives 1.86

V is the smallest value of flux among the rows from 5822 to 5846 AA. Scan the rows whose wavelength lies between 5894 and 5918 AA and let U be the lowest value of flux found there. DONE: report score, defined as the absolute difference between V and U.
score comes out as 5.9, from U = 71.7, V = 65.8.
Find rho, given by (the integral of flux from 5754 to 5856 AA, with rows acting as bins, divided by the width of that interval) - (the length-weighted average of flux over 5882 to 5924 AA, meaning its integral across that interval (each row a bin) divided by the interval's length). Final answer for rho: -5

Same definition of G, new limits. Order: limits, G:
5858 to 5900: 5.2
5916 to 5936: 5.7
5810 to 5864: 0.9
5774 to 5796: 0.5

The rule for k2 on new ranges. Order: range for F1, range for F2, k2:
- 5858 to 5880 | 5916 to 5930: 0.16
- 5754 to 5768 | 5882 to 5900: 0.06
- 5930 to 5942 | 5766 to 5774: 0.75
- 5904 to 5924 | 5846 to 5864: 0.00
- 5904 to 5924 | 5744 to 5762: 0.01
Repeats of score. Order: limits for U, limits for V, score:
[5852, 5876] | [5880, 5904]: 2.3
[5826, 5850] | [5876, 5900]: 8.2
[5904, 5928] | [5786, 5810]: 0.5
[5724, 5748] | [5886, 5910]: 1.1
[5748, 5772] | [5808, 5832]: 2.6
